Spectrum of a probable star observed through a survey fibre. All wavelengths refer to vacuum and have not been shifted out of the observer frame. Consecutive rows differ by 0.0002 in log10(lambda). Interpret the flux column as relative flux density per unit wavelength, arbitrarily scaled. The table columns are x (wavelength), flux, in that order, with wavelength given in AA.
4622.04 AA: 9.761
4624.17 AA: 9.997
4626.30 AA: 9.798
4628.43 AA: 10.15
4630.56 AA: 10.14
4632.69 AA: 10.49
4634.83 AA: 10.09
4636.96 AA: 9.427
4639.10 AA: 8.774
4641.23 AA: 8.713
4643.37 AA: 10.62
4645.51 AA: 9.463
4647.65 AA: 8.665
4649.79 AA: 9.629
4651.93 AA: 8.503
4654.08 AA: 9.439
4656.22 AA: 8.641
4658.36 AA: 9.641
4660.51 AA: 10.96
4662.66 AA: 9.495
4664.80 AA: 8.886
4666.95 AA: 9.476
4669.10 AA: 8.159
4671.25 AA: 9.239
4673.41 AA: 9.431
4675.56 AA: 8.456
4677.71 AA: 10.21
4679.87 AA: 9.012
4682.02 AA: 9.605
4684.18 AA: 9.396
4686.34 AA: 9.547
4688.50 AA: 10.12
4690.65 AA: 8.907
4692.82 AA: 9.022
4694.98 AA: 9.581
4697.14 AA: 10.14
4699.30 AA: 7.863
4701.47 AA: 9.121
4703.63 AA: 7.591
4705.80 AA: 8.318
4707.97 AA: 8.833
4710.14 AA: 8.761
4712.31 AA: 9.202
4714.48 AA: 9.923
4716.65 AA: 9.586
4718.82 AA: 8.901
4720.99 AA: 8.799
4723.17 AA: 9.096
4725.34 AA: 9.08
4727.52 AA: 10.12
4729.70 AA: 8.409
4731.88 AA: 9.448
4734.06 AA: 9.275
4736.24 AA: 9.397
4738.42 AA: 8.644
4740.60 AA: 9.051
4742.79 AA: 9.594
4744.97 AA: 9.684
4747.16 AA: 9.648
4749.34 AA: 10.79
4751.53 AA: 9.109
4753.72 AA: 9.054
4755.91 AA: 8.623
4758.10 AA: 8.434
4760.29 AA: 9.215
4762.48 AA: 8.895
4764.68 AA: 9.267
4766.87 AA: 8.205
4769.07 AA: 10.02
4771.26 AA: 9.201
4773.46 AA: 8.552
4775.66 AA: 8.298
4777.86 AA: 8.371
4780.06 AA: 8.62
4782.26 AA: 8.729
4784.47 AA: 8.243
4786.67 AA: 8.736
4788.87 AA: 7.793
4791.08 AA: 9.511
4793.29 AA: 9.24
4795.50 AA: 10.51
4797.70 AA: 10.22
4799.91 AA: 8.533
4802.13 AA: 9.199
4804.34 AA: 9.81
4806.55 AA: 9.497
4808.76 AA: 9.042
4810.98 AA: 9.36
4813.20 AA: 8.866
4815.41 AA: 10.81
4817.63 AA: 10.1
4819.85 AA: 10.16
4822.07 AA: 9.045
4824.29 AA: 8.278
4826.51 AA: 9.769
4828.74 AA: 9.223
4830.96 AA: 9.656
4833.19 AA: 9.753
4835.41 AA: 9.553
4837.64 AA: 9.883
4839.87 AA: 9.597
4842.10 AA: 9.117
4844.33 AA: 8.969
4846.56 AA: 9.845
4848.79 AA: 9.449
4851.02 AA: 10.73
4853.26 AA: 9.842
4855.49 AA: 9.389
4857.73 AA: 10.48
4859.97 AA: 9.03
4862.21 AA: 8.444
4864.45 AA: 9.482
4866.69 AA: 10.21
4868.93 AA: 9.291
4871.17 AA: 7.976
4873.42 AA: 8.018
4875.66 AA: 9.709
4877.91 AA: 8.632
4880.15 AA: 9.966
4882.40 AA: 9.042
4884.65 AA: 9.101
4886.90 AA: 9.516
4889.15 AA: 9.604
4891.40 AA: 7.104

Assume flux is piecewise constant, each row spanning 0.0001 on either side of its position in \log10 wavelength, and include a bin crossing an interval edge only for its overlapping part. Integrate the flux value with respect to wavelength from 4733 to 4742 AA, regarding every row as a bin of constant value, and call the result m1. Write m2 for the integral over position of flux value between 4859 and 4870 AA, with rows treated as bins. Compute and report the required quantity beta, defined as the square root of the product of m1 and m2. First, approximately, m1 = 82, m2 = 102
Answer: 92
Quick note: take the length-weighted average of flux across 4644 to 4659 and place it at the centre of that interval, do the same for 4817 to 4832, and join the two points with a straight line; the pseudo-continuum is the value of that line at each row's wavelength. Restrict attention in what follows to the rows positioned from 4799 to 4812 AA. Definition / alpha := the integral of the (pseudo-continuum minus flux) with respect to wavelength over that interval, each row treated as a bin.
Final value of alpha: 2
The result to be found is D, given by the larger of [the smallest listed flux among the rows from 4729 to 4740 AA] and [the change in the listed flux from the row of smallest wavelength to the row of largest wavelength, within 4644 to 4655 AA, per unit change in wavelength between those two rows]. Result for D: 8.4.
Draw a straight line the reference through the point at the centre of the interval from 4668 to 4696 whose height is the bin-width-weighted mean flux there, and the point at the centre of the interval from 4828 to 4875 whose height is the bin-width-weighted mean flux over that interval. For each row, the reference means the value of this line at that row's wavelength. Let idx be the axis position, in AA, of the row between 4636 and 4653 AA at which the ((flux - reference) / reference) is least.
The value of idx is 4651.93 AA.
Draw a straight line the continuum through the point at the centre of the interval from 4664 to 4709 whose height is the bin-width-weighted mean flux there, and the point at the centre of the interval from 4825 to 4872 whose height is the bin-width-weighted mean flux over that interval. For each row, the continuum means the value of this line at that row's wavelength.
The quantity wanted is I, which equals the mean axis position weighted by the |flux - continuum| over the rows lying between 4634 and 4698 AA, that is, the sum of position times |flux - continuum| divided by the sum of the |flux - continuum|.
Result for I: 4664.2 AA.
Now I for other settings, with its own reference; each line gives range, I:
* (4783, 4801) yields 4791.9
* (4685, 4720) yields 4701.5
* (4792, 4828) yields 4810.7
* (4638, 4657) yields 4647.3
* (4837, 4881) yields 4862.4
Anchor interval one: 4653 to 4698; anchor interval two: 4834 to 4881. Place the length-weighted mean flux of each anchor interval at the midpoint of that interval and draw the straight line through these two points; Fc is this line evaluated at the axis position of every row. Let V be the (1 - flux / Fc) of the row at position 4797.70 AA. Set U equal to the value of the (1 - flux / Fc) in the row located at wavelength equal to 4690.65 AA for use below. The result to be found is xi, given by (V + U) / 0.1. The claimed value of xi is -0.3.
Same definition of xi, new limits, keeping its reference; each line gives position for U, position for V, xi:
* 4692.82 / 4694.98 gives 0.2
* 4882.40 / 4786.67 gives 1.1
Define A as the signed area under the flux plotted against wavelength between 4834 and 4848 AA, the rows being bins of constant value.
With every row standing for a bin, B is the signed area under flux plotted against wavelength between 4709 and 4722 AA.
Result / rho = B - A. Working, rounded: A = 133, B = 120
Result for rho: -13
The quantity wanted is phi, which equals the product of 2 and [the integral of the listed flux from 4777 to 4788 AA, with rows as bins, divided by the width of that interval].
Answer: 17.1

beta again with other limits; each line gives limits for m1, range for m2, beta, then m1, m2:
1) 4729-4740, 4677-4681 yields 62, 100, 38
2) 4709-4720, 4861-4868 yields 82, 102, 66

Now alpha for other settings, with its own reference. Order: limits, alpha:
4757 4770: 5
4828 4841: -2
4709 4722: 1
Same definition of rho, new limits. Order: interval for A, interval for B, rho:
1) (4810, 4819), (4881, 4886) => -43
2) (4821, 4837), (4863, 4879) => -5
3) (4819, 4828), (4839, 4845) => -28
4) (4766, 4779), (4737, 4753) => 38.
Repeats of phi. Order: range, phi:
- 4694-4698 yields 19.7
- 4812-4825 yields 19.2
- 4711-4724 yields 18.5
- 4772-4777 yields 16.9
